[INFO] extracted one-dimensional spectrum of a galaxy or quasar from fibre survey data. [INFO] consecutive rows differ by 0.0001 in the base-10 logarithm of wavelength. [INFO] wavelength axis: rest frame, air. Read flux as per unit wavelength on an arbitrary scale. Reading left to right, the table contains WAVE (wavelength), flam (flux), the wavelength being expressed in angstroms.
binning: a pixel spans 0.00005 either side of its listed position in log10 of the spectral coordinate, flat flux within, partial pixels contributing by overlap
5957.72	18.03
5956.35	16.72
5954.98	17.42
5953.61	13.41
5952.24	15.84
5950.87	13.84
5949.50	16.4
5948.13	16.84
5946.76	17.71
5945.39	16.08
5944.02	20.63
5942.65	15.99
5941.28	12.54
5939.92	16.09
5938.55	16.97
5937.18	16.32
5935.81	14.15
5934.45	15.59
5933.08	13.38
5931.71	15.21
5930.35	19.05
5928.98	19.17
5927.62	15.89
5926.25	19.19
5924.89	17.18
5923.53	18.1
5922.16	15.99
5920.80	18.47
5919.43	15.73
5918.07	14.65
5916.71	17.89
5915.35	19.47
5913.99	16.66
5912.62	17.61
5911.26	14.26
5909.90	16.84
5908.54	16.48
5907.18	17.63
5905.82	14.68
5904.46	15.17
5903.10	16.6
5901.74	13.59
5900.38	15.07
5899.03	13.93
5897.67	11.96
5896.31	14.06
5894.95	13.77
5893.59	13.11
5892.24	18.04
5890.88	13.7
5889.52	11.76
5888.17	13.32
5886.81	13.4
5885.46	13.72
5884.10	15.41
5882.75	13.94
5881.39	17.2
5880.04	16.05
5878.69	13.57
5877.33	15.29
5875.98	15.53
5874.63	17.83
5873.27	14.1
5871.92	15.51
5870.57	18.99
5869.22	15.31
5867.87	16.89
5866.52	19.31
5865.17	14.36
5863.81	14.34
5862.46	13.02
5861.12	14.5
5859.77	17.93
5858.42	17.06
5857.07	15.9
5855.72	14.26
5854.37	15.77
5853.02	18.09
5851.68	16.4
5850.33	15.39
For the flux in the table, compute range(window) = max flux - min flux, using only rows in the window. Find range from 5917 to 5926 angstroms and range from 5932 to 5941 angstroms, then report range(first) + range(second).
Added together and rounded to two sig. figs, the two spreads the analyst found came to 7.4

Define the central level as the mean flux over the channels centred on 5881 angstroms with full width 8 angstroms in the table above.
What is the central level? 15.2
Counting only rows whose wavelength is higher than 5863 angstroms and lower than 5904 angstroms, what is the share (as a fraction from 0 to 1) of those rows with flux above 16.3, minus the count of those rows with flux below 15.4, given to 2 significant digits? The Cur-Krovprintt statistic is -19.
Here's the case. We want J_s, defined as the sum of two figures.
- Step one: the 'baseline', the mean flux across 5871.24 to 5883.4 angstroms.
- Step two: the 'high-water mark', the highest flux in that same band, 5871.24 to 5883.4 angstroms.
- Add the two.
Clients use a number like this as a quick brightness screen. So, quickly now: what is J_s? 33.3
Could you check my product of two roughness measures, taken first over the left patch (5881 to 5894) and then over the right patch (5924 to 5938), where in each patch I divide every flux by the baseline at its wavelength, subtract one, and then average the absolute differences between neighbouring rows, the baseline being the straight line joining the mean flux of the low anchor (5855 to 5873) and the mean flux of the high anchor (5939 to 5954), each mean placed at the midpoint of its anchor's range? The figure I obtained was 0.0192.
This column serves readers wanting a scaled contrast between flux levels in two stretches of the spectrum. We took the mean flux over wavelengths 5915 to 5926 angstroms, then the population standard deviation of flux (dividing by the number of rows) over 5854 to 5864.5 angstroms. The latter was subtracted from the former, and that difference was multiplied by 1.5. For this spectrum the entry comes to 23.5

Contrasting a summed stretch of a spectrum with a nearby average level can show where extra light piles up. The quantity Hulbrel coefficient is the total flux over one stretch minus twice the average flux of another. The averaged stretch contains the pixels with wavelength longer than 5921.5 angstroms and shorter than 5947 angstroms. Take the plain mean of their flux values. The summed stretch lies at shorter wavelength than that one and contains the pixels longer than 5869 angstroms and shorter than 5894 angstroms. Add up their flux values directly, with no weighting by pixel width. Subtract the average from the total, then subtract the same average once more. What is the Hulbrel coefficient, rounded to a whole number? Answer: 253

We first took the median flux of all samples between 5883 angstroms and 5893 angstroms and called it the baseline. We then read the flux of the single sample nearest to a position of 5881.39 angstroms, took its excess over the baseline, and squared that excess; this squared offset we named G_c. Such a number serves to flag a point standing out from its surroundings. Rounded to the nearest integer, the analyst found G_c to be 12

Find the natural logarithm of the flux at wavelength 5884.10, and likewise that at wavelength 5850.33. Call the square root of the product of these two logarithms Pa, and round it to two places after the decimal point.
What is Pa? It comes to 2.73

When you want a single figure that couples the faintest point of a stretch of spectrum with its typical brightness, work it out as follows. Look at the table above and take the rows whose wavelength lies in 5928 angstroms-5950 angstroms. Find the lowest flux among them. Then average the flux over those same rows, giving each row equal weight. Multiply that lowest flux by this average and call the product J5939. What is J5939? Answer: 205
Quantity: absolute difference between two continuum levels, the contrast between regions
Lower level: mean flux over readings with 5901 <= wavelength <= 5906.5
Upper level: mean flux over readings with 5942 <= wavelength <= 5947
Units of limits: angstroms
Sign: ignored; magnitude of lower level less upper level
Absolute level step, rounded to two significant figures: 2.6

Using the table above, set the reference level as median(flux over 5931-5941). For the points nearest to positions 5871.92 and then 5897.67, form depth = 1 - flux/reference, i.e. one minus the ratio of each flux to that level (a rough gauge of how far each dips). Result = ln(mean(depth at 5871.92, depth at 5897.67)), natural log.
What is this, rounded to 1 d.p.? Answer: -2.1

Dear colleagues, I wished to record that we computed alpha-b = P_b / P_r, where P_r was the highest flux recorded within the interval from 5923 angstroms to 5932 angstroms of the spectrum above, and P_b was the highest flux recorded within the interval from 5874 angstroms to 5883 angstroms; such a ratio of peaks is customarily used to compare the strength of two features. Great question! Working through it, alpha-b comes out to 0.93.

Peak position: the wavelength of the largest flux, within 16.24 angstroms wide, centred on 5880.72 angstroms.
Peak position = 5874.63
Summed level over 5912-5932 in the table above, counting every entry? 260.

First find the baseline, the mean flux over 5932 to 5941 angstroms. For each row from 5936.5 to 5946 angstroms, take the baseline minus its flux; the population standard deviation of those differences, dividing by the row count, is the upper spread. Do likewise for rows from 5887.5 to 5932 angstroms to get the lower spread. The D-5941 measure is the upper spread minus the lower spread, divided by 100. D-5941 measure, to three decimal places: 0.001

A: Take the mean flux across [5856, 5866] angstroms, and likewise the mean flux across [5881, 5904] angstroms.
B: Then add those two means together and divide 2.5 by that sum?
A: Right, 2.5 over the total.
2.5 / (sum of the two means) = 0.085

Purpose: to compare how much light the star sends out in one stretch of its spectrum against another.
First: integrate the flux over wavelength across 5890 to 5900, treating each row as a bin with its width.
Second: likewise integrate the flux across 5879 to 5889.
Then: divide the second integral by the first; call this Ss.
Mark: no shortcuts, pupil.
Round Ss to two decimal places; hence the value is 1.04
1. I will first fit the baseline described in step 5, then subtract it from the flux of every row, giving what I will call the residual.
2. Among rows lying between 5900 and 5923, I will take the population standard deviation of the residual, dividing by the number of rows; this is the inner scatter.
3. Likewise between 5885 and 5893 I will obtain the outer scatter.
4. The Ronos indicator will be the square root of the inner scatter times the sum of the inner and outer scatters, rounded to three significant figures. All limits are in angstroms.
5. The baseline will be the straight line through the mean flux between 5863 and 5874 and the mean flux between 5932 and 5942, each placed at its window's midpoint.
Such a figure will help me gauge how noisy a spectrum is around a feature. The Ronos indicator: 2.39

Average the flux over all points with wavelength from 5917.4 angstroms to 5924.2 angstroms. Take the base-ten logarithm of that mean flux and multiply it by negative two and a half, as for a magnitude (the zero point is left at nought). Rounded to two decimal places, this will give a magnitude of -3.05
